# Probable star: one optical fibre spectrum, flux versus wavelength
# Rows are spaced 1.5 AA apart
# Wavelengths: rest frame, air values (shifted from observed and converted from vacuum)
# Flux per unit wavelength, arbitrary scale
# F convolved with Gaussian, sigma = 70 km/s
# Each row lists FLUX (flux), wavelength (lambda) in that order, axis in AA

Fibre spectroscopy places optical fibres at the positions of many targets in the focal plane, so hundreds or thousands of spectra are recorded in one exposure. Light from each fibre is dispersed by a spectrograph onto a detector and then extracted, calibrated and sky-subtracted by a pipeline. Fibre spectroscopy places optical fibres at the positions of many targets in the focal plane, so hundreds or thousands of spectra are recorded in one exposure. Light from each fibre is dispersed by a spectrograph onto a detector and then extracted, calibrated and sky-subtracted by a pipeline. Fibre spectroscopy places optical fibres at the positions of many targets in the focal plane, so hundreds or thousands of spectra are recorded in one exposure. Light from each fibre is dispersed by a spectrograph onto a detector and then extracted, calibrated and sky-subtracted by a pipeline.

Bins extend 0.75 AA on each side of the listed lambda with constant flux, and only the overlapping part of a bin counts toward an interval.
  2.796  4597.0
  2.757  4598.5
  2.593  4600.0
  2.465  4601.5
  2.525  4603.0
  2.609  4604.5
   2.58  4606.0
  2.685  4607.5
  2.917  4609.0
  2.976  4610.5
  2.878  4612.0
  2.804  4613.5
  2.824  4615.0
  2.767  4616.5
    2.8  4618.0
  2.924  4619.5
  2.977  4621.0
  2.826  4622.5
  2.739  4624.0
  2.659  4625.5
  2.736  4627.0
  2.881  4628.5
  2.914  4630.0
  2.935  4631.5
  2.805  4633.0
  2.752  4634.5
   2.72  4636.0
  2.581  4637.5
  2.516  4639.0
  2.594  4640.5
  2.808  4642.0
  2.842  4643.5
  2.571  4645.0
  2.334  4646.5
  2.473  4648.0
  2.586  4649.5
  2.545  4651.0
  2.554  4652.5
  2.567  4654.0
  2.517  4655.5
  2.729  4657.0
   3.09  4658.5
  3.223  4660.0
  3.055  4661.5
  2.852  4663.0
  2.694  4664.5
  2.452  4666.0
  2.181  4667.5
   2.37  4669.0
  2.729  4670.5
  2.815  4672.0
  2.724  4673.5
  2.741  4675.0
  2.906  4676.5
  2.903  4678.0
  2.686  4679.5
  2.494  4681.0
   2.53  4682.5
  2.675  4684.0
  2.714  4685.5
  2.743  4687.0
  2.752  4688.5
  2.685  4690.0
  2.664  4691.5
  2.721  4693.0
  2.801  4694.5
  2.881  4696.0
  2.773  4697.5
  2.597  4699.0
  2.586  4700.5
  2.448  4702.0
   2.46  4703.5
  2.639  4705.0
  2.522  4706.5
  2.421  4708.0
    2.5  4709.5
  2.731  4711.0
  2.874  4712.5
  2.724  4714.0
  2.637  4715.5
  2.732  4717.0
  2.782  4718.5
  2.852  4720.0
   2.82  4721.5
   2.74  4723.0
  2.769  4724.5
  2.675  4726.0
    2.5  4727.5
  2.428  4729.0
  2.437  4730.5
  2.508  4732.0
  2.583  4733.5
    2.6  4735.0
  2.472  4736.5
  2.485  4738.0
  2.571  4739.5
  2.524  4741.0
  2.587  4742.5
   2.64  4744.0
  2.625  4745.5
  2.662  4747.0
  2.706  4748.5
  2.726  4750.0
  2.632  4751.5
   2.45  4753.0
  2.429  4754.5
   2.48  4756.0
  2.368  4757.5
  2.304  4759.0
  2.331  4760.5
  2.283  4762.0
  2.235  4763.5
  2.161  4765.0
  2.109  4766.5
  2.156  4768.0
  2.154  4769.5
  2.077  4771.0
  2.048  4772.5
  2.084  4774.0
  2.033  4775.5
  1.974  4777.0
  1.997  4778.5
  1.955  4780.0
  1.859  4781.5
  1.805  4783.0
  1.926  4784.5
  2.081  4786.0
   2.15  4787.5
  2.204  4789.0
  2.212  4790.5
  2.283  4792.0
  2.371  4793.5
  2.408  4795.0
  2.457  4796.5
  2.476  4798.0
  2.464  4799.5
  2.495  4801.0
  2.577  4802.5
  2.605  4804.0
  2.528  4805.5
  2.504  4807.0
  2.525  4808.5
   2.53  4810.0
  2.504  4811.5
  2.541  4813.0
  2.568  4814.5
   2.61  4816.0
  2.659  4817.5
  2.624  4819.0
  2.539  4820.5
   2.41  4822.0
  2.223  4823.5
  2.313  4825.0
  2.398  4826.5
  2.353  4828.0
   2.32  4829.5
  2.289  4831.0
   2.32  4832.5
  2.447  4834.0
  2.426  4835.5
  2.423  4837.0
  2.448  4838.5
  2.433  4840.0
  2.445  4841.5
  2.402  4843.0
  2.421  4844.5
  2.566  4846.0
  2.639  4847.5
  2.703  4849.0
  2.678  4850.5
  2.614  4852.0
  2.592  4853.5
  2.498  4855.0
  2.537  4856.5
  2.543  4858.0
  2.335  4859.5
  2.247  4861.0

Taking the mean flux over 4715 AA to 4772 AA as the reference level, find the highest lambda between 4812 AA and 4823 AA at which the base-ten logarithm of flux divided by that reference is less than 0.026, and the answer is 4822.0 AA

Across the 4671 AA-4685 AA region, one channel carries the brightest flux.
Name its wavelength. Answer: 4676.5 AA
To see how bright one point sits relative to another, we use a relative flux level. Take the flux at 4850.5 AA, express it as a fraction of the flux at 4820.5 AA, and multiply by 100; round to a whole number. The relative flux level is 105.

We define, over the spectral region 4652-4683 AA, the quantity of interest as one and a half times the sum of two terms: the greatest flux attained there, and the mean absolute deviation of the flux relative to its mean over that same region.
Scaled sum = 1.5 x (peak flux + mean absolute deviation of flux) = 5.12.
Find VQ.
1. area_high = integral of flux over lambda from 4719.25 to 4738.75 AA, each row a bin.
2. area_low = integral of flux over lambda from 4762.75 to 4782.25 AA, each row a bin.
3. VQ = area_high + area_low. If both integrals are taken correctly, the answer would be 91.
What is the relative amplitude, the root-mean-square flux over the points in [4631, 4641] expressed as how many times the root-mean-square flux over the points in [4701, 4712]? 1.067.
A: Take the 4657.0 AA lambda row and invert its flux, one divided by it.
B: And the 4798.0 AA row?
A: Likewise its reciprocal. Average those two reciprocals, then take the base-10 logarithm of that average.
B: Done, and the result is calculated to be -0.414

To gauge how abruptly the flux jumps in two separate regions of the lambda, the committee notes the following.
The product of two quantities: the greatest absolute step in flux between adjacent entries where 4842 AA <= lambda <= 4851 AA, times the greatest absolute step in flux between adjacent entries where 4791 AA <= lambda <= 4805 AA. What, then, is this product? 0.013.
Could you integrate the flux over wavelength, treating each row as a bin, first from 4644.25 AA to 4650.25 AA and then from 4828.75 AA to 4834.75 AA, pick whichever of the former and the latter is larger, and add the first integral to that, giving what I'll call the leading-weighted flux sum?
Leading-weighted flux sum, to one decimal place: 29.9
